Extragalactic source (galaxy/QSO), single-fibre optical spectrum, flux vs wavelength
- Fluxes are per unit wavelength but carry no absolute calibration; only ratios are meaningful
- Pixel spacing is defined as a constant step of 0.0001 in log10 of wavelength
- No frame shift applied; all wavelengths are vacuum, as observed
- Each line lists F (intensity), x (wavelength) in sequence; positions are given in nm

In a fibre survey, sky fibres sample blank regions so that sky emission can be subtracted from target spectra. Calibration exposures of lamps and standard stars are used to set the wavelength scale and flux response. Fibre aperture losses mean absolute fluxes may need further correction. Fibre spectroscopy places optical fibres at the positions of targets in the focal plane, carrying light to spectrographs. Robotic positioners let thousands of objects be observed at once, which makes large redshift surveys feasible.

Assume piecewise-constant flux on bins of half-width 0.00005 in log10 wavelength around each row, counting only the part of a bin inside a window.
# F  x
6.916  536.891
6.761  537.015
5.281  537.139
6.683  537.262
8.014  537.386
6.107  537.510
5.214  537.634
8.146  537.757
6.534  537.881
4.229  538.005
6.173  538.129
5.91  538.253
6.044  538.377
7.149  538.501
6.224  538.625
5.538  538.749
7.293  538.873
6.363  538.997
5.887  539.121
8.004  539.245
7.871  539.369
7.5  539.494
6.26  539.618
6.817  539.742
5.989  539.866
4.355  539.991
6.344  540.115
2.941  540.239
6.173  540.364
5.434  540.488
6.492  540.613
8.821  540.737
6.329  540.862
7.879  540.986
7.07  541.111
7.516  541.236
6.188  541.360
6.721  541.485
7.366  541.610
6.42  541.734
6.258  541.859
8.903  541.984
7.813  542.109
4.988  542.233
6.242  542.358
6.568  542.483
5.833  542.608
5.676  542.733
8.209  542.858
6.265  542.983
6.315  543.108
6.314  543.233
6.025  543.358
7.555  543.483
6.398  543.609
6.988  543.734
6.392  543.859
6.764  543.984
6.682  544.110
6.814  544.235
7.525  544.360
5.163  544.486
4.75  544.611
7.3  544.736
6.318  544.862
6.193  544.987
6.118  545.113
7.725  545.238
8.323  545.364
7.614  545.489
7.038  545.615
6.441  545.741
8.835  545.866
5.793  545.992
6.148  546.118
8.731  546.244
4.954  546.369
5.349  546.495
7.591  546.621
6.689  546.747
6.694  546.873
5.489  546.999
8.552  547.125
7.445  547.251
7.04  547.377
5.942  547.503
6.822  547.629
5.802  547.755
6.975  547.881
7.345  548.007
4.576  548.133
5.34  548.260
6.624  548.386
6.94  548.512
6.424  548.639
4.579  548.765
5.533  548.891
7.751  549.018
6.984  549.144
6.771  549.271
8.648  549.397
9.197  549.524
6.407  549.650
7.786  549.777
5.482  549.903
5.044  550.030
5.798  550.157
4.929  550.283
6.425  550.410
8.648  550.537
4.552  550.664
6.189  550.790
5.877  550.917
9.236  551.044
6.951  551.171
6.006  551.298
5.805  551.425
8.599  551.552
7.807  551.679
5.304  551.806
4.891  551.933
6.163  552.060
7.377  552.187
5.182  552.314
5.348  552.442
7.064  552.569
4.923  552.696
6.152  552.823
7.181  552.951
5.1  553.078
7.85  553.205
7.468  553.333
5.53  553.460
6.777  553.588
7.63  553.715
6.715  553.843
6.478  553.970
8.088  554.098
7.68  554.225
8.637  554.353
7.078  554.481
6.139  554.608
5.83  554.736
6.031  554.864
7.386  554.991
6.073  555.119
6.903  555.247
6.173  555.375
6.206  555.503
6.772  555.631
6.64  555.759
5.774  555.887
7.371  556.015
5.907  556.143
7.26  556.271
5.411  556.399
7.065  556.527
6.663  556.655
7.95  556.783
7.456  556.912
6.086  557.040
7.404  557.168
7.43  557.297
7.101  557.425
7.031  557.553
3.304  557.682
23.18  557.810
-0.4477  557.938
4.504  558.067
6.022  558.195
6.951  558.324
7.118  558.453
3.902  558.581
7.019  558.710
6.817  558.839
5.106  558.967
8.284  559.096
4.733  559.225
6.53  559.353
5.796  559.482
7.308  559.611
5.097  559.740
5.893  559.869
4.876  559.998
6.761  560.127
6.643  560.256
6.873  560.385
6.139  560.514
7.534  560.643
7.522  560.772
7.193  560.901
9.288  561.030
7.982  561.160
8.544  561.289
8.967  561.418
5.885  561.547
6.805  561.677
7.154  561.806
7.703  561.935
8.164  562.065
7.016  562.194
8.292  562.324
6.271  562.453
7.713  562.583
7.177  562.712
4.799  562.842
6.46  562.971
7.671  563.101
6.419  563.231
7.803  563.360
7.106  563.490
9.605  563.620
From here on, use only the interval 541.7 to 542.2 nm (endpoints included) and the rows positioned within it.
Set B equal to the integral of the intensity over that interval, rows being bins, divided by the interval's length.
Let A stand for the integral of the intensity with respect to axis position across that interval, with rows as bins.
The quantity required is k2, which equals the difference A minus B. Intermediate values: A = 3.6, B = 7.3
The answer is -3.6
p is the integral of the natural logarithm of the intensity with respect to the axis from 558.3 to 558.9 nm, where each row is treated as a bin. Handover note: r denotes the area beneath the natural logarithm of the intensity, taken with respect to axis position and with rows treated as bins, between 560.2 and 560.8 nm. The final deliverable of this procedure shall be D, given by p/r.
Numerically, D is 0.94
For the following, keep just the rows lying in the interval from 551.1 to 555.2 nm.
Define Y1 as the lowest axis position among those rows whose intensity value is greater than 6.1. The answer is 551.171 nm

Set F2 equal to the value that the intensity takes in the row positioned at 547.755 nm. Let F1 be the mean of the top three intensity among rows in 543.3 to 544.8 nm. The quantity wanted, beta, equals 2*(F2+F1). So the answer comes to 27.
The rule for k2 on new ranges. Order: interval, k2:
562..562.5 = -3.7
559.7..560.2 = -2.8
